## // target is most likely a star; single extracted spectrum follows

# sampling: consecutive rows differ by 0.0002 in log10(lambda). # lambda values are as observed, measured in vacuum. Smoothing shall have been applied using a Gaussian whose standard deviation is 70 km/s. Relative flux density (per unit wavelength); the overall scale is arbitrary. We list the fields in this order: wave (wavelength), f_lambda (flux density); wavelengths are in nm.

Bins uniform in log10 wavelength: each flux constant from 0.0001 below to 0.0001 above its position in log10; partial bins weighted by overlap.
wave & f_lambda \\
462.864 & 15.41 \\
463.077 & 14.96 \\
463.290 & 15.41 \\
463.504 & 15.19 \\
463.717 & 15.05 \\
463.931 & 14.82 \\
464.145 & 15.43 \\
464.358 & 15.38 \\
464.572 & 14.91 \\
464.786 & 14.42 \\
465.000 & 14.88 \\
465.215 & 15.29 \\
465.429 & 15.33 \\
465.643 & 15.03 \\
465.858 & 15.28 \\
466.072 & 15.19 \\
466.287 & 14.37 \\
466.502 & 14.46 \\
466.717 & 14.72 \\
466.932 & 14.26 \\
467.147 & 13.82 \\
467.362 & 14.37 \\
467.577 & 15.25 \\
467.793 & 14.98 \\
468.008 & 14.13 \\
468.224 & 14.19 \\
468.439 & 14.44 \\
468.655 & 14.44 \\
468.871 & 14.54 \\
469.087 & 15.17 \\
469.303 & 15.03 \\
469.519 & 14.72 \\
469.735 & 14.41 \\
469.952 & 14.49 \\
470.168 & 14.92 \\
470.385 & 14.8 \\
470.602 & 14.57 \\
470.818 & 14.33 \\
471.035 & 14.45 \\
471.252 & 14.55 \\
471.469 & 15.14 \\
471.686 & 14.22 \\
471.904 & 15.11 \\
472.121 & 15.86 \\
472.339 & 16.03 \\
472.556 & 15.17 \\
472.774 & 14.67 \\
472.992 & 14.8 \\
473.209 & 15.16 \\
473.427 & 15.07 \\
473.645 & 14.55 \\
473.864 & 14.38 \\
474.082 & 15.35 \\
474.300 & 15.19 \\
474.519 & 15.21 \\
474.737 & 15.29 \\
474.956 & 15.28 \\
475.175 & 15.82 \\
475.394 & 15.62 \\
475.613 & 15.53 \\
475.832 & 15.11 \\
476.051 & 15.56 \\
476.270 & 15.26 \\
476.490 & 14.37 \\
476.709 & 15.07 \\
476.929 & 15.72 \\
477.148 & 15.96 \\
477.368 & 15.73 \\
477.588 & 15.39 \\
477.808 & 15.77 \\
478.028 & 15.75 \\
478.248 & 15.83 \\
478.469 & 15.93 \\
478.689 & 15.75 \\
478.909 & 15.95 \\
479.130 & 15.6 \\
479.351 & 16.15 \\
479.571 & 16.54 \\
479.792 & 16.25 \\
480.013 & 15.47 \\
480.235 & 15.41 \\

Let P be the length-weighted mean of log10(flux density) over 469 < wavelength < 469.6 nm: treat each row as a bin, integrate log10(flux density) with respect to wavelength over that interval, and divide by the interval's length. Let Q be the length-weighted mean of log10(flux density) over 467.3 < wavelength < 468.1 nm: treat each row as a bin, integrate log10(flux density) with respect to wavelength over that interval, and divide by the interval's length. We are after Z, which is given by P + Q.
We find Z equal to 2.34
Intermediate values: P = 1.18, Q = 1.17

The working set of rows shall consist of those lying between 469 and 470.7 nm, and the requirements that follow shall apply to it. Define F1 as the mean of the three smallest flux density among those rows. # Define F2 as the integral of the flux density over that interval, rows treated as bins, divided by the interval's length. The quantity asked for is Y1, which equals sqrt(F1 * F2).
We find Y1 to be 14.6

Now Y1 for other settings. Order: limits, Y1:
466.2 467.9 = 14.3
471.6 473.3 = 14.8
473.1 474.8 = 14.8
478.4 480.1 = 15.8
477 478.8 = 15.7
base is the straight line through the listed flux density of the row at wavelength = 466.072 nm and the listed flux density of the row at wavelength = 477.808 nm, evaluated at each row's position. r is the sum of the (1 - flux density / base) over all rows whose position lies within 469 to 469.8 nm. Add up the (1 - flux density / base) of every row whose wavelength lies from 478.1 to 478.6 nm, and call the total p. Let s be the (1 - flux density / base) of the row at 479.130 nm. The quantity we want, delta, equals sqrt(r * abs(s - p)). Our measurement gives 0.06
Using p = -0.01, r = 0.136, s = 0.015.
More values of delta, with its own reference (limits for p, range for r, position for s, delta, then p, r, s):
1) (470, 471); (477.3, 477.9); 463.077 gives 0.07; 0.20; 0.025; 0.005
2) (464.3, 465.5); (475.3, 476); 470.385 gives 0.01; 0.04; 0.046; 0.039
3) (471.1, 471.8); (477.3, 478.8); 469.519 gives 0.05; 0.16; 0.020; 0.042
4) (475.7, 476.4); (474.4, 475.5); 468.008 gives 0.02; 0.07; 0.059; 0.076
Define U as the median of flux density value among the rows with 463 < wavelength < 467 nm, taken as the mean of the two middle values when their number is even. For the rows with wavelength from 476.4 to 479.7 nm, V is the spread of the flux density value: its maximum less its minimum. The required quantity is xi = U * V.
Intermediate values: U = 15.0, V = 2.2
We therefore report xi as 33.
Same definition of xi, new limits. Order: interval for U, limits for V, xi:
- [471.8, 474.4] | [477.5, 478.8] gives 8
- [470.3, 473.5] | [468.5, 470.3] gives 11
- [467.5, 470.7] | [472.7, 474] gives 11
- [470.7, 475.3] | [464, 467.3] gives 24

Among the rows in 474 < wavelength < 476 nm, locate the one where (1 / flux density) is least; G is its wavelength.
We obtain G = 475.175 nm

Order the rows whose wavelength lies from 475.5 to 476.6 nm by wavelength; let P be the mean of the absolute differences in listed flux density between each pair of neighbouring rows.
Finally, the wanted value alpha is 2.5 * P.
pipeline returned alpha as 1.3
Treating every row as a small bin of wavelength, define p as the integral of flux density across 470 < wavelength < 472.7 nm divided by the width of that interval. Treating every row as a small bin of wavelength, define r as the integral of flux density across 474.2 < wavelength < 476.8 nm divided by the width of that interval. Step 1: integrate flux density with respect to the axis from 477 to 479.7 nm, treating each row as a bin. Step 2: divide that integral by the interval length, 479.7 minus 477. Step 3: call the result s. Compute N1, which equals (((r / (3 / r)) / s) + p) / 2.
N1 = 9.9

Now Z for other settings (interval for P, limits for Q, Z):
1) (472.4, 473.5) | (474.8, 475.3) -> 2.37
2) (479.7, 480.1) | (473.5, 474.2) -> 2.37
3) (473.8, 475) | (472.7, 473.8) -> 2.35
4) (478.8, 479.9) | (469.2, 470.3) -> 2.37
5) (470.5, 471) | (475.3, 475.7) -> 2.35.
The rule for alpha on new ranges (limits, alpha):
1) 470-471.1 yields 0.4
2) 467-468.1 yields 1.6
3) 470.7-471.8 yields 1.1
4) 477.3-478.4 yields 0.5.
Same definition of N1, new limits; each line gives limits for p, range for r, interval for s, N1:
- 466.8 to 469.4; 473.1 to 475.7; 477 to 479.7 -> 9.7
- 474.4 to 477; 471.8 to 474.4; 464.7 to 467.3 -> 10.2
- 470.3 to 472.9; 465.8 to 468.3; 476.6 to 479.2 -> 9.7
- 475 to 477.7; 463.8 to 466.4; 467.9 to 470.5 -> 10.3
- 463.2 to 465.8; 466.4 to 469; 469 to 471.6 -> 9.9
